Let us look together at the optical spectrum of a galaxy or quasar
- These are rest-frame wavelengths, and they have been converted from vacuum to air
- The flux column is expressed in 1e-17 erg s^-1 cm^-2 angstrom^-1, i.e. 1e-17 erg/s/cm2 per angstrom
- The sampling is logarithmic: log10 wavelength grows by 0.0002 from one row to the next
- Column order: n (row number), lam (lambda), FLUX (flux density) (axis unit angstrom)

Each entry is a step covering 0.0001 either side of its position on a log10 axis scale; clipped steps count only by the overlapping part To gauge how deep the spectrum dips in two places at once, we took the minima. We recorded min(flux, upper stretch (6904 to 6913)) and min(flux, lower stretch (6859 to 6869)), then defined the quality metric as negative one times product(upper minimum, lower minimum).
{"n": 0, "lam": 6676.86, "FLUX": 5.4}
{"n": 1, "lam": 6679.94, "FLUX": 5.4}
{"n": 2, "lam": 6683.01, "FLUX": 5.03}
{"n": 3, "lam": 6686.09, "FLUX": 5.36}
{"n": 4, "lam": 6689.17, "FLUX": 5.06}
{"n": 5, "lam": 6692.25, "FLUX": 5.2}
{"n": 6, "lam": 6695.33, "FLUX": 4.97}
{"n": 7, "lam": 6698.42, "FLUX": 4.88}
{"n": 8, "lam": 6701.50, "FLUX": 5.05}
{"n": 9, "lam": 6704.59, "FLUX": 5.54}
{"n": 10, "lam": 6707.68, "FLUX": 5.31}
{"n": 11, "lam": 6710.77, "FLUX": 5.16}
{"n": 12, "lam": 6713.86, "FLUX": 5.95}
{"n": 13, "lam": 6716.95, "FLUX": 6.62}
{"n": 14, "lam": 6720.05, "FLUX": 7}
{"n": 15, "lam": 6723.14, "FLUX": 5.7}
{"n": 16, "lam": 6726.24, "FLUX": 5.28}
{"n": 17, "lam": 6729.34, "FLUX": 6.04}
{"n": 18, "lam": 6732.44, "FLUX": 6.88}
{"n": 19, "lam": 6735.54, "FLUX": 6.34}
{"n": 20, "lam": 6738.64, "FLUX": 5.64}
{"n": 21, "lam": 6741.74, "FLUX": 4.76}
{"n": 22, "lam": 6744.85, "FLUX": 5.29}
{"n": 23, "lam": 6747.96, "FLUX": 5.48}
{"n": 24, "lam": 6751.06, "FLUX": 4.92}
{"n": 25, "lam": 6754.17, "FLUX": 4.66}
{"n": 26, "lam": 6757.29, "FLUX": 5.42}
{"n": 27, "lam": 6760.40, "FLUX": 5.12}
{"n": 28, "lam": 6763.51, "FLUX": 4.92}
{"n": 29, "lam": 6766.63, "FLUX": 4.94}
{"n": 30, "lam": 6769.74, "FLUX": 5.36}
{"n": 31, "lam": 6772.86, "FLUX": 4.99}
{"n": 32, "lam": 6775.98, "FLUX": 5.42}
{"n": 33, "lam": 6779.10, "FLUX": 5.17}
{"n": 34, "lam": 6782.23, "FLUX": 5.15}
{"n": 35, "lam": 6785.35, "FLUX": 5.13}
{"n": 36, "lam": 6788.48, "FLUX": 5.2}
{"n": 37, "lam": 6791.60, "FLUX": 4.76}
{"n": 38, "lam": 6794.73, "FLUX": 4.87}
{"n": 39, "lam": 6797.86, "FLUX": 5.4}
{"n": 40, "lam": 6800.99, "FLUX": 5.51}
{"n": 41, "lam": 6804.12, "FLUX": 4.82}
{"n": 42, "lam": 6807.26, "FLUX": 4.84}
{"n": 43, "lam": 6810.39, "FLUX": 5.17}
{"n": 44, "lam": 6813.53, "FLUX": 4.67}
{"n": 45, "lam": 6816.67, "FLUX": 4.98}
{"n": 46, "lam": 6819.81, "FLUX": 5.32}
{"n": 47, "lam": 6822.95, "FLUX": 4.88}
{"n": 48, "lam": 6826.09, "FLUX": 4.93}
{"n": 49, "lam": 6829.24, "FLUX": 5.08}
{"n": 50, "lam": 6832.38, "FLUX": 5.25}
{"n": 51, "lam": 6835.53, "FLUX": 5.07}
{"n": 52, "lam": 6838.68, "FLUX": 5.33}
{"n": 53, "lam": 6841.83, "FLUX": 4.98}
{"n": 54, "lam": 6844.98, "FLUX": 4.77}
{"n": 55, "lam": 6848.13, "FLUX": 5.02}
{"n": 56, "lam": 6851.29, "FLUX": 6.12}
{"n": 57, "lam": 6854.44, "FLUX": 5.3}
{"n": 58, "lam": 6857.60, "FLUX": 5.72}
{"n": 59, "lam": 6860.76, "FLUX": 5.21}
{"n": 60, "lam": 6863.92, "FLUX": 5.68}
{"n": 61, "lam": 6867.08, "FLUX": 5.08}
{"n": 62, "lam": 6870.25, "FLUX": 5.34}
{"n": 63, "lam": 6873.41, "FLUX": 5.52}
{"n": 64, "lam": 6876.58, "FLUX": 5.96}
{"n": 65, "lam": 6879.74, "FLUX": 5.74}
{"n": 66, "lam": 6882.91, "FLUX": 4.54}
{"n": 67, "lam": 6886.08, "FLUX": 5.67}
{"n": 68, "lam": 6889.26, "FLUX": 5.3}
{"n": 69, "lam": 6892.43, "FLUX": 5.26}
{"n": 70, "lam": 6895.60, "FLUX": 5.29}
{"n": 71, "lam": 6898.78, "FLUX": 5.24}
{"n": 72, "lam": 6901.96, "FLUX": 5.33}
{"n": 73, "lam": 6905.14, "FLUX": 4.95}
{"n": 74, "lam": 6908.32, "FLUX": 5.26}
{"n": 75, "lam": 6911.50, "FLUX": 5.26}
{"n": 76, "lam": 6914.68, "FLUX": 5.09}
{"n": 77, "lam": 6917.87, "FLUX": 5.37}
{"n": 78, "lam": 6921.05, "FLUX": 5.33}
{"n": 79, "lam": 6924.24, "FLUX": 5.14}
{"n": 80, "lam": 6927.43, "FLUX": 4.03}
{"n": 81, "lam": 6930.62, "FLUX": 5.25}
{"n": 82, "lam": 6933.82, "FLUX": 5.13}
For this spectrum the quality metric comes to -25.1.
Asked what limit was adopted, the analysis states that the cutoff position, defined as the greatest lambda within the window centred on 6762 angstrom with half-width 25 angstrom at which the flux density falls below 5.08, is 6772.86 angstrom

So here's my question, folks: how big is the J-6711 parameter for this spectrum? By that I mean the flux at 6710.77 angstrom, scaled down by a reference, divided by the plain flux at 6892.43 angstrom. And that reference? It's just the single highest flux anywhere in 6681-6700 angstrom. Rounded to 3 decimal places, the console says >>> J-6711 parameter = 0.183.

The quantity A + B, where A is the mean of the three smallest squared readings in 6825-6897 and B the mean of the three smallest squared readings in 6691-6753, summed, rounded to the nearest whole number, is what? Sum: 46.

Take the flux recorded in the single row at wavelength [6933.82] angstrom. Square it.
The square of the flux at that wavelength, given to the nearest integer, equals 26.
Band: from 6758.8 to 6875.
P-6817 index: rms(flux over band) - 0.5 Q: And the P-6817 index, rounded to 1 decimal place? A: 4.7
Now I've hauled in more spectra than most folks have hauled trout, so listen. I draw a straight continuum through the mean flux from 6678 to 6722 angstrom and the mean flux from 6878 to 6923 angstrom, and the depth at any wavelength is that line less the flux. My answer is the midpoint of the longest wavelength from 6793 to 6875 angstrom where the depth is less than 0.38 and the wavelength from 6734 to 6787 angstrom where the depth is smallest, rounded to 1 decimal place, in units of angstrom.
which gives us 6804.5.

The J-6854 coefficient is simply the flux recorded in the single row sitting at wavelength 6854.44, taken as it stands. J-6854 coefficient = 5.3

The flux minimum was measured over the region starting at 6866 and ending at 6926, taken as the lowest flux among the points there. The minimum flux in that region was 4.54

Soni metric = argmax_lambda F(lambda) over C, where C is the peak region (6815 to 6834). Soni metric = 6819.81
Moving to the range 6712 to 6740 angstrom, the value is 6720.05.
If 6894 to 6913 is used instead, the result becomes 6901.96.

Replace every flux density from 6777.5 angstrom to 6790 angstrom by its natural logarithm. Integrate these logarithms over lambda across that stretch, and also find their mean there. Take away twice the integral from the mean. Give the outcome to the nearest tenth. -39.4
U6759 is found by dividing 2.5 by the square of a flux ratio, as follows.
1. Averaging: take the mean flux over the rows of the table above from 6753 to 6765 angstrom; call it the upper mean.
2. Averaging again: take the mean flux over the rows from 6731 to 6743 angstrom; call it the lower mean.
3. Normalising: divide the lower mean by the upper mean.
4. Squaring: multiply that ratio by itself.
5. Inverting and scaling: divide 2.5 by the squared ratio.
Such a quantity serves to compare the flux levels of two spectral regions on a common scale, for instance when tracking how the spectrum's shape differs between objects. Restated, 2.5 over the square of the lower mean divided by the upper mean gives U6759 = 1.81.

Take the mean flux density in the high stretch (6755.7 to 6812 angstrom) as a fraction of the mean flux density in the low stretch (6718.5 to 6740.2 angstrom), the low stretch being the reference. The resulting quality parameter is 0.84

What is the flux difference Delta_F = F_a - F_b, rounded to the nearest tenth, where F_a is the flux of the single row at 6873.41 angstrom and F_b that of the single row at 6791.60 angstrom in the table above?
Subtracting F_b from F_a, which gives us 0.8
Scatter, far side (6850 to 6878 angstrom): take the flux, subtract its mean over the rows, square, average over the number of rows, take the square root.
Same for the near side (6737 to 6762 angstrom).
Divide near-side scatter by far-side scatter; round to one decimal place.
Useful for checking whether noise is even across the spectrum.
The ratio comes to 1.0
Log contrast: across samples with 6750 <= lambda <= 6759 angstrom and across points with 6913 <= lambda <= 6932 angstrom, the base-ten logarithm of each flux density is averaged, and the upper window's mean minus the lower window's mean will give 0.00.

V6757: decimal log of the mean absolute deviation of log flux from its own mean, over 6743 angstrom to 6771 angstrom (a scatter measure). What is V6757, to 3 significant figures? -1.70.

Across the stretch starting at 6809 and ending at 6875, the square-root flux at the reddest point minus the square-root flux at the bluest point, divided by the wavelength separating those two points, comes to 0.0012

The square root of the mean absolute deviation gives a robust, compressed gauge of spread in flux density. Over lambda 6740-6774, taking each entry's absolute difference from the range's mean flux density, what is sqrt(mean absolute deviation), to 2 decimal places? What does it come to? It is 0.48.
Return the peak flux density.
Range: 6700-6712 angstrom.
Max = 5.54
